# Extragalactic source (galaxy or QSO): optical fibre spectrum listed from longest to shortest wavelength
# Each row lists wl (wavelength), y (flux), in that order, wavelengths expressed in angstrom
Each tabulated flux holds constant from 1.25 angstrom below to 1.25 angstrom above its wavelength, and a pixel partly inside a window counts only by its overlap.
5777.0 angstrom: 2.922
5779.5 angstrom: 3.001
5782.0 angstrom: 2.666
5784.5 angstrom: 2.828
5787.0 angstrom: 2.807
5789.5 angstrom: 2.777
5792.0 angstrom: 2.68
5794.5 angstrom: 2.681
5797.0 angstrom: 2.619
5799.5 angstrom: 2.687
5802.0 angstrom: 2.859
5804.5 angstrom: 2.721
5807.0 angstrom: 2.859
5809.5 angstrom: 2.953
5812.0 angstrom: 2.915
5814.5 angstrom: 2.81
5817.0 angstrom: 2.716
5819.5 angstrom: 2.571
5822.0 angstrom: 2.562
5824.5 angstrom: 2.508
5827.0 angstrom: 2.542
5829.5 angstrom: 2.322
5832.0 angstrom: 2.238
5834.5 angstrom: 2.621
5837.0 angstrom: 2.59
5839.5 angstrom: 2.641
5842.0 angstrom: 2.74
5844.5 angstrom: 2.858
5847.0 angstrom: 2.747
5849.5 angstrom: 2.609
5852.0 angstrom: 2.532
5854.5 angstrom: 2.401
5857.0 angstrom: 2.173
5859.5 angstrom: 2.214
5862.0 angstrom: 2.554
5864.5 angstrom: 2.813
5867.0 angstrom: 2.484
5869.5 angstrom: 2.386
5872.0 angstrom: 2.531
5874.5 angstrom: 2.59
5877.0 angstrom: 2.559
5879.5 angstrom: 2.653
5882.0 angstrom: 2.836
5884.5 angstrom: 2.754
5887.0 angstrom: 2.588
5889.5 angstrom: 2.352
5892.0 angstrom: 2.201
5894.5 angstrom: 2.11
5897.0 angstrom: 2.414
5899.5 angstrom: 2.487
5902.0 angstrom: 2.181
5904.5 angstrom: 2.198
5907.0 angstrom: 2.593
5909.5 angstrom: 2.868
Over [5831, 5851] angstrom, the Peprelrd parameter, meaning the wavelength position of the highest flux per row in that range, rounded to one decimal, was 5844.5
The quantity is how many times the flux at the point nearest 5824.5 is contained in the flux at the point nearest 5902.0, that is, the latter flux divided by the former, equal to 0.87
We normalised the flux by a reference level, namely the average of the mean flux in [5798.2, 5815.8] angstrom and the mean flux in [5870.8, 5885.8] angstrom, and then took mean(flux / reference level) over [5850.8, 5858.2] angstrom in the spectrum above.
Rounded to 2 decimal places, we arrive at 0.86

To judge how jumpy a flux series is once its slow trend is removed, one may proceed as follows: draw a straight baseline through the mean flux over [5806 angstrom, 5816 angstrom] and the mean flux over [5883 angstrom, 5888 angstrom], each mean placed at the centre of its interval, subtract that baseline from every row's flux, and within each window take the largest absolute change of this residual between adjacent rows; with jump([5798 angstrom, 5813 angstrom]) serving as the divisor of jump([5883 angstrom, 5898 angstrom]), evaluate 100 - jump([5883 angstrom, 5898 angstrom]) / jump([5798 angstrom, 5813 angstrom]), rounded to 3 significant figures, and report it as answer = 98.3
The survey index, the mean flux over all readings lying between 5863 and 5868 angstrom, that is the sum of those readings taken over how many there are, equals 2.65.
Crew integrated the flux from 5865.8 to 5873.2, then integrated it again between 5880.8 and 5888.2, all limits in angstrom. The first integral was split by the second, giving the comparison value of 0.9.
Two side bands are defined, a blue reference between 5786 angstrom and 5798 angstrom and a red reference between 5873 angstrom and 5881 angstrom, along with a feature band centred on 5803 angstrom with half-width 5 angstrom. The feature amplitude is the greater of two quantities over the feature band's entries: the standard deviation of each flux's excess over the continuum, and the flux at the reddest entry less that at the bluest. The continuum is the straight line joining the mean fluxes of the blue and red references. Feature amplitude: 0.172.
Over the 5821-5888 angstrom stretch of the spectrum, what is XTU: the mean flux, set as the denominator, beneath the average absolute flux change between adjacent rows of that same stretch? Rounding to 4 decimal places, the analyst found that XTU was 0.0539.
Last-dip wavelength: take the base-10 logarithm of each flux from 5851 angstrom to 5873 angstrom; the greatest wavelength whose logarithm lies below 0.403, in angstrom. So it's 5869.5 angstrom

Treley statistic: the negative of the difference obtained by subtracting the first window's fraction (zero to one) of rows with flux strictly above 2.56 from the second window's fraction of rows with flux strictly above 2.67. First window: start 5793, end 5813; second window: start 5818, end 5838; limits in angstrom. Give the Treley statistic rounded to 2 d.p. 1.00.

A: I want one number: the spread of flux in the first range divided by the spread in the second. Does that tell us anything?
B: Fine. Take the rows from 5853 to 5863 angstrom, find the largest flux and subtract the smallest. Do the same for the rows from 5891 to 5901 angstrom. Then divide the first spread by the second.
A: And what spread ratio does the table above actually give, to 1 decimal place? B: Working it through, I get 1.0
